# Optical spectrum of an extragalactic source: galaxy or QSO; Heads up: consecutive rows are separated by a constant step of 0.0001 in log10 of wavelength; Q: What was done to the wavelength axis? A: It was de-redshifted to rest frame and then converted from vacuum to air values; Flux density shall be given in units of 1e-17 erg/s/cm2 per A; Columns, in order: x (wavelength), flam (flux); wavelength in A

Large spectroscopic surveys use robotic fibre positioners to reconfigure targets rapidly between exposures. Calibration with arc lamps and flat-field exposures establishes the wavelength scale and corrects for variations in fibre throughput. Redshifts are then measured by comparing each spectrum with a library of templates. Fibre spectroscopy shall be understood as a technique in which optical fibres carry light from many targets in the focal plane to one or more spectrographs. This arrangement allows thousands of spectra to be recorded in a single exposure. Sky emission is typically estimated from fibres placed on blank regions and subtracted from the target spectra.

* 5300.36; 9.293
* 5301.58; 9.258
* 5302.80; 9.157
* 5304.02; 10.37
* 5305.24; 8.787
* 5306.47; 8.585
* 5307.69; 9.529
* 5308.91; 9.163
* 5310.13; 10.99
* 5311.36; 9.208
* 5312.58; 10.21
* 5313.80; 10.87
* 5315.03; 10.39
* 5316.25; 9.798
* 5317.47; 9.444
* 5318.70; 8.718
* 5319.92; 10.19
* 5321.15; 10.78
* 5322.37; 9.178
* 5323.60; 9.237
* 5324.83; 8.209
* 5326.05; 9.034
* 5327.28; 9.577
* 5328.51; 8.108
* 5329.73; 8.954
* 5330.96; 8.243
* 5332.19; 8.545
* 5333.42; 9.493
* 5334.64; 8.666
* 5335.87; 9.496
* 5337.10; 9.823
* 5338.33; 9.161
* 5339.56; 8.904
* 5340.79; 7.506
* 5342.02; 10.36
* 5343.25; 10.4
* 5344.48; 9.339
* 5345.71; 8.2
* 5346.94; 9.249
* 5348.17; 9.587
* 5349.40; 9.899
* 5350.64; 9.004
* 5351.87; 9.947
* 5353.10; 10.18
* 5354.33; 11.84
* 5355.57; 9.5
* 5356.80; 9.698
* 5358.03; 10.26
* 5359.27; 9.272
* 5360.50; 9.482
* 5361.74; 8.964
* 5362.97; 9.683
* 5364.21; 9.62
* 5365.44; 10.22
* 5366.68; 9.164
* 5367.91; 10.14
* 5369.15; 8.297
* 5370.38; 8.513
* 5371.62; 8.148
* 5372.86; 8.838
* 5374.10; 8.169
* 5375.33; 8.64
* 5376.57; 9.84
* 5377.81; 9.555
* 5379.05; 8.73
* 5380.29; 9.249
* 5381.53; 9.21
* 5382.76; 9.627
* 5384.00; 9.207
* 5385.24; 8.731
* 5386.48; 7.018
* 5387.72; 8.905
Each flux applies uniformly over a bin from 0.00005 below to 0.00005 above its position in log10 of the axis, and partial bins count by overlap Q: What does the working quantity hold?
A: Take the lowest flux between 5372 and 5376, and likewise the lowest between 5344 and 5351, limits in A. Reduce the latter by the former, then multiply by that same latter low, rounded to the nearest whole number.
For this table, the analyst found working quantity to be 0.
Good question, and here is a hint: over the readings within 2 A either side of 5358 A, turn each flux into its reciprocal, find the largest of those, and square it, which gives 0.0116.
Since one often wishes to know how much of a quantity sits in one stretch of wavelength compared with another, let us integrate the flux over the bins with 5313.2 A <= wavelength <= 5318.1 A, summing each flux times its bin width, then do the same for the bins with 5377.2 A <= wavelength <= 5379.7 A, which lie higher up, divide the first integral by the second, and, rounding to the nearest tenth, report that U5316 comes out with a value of 2.2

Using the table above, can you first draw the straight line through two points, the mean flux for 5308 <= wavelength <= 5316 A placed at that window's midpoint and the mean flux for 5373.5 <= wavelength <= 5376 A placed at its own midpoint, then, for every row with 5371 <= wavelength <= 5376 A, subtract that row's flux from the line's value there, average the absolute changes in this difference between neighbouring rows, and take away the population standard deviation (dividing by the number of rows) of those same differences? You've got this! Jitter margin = 0.31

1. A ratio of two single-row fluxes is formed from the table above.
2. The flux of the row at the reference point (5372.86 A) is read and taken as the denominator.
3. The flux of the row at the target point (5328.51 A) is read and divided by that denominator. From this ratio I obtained 0.92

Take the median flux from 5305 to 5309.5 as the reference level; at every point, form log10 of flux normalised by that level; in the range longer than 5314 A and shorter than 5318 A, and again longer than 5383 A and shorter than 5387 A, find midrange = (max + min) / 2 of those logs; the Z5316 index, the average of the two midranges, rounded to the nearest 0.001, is -0.003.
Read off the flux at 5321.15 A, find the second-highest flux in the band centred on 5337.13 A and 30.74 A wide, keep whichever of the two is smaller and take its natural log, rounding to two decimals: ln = 2.34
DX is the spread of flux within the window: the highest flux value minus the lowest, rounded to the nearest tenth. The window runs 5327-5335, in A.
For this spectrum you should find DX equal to 1.5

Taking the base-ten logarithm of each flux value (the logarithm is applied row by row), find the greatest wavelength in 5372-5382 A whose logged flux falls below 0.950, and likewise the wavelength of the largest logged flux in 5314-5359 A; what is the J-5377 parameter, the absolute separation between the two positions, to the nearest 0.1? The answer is 24.7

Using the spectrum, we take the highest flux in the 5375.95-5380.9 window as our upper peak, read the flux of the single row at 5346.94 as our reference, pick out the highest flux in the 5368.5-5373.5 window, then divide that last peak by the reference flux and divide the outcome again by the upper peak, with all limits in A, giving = 0.097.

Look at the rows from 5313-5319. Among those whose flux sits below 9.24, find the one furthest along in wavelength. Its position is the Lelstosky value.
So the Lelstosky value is 5318.70 A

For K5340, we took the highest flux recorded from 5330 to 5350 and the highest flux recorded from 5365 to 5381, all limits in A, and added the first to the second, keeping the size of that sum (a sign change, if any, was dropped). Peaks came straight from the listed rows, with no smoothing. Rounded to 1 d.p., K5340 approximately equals 20.6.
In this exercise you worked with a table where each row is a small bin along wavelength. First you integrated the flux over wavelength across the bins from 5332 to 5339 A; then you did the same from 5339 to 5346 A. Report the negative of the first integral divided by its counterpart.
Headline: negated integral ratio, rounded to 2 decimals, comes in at -1.01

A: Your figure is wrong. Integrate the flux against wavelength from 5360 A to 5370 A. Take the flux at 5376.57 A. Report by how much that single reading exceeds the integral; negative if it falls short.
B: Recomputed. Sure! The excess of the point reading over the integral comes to -84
